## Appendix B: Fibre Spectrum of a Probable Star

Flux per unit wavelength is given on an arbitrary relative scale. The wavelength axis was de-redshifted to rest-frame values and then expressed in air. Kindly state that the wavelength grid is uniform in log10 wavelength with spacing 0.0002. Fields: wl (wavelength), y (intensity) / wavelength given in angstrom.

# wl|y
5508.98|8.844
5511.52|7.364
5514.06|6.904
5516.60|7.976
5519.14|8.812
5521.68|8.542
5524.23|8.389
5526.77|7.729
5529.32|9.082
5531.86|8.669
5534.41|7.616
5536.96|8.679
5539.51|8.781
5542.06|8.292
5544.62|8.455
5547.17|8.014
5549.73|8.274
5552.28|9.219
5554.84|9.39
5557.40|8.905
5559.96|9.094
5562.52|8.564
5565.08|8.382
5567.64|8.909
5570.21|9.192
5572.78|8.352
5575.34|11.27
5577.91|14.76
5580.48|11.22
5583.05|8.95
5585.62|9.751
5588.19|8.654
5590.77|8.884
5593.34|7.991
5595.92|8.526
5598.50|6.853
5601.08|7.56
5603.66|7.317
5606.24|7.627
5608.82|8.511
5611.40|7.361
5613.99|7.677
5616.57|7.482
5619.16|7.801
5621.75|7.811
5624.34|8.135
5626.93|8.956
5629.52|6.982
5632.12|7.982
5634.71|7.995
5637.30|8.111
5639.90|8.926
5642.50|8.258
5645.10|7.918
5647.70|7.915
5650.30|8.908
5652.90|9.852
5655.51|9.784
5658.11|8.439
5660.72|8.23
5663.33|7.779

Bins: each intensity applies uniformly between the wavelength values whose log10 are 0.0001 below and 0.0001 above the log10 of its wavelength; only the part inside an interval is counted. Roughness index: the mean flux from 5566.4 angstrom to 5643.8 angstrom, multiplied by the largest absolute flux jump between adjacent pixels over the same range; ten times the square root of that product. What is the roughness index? 55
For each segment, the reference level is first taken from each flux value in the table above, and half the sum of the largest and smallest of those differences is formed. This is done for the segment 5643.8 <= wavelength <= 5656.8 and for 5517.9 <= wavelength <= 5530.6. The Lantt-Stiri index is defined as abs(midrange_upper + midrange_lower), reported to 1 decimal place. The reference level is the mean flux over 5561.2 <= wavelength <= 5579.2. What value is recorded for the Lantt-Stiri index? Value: 2.5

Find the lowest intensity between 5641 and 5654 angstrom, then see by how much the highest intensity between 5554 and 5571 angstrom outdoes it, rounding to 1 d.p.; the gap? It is 1.5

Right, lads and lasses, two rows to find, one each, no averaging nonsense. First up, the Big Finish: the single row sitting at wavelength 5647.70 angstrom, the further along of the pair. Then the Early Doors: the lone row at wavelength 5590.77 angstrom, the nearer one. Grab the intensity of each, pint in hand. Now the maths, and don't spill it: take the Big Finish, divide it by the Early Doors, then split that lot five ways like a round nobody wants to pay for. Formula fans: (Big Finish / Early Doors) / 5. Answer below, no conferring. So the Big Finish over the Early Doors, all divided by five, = 0.18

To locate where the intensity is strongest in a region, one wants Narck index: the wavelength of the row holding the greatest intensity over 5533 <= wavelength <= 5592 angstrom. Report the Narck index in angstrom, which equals 5577.91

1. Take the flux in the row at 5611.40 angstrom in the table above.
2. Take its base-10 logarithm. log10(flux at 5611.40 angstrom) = 0.87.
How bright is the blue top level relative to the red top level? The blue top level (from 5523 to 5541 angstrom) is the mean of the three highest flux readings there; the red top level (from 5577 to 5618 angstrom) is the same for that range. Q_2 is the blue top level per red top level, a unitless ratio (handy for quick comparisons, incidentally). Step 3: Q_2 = 0.74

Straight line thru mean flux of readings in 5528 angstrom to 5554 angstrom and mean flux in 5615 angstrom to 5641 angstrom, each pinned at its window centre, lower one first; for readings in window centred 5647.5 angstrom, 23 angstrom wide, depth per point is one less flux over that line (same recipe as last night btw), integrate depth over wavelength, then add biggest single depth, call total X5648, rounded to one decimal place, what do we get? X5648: -2.3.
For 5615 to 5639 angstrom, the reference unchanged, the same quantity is 0.4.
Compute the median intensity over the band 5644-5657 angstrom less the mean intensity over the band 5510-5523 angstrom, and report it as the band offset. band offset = 1.0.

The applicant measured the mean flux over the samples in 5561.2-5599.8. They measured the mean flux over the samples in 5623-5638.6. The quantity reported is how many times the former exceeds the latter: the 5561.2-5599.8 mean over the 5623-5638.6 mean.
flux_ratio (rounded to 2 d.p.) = 1.16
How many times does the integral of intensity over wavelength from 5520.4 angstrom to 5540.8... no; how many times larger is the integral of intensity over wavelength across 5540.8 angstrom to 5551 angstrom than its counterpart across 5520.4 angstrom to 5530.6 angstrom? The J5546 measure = 0.98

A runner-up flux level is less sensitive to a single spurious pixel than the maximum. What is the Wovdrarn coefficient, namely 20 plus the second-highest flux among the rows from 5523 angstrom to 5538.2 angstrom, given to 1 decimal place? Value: 28.7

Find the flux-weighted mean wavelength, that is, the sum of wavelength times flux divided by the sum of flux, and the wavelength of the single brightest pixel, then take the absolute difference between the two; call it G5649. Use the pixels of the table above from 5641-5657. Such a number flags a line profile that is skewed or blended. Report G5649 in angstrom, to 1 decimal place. 3.5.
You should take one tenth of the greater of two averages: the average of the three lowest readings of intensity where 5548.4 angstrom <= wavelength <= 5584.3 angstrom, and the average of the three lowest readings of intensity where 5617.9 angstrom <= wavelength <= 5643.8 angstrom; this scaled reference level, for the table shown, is 0.834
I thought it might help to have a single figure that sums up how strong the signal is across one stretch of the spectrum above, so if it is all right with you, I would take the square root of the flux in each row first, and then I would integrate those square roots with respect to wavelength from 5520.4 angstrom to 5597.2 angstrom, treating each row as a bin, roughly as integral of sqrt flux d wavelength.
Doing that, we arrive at 230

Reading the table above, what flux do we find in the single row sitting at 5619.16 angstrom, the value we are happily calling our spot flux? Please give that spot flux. 7.801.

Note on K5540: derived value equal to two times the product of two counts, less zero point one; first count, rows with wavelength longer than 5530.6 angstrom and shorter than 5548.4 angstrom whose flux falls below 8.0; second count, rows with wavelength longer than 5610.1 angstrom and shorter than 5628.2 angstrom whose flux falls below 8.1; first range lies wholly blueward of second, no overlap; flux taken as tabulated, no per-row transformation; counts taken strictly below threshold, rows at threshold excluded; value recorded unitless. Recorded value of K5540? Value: 10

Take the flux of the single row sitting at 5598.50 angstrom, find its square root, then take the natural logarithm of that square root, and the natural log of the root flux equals 0.96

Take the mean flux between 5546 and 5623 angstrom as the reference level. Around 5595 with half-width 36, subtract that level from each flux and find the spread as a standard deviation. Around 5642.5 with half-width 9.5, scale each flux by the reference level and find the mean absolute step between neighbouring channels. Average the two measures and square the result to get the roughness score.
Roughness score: 0.7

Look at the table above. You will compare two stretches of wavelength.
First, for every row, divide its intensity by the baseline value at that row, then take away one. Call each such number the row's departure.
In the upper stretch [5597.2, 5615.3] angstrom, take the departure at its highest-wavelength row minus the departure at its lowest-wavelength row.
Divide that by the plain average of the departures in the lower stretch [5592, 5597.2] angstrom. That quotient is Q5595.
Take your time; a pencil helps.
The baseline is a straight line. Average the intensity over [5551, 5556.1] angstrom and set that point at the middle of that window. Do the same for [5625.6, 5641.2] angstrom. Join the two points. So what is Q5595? -2.3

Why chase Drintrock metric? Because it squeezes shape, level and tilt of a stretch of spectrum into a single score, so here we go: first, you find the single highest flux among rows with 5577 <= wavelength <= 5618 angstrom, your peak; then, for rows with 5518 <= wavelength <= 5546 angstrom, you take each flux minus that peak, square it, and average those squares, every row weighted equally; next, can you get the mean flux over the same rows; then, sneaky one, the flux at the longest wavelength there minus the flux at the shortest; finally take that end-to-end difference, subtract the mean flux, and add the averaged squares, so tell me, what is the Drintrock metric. 31.1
